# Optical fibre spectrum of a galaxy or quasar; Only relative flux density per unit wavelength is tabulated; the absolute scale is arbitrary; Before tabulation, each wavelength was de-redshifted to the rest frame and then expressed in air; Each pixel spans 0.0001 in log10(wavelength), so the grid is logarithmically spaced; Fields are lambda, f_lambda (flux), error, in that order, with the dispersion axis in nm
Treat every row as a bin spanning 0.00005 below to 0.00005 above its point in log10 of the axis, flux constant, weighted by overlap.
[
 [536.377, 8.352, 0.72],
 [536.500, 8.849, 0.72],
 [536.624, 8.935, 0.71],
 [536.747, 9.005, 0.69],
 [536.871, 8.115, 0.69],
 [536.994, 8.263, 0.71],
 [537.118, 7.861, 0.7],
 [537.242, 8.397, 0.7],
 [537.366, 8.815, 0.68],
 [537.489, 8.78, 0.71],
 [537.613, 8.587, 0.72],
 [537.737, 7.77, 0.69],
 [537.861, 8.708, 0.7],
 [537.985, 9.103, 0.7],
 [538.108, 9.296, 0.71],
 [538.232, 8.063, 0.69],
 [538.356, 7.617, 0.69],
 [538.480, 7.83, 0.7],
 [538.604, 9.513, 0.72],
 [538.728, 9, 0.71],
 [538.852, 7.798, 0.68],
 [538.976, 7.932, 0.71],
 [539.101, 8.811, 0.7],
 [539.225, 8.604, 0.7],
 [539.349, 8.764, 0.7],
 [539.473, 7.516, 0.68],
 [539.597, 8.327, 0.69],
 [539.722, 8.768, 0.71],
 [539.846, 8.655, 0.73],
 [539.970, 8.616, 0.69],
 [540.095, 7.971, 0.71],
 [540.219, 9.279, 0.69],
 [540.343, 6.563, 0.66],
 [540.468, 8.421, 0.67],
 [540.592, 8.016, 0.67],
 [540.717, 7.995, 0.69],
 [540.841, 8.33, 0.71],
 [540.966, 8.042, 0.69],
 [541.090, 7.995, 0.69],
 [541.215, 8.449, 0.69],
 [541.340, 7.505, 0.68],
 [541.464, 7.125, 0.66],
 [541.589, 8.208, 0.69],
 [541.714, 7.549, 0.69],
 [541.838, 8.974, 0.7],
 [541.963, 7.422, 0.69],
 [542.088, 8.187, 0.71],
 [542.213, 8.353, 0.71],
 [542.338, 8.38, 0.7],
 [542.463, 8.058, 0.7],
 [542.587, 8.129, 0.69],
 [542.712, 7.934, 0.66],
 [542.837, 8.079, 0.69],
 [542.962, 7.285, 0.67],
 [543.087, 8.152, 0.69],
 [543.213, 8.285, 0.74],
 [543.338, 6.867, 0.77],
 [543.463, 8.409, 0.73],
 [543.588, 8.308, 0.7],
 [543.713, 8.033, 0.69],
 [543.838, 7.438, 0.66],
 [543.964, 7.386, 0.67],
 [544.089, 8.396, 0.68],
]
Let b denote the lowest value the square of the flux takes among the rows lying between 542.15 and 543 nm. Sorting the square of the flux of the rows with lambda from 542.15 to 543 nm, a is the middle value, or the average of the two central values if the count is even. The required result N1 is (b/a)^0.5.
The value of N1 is 0.902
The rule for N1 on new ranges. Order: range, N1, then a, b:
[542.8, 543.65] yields 0.842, 66.5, 47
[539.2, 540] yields 0.872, 74.2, 56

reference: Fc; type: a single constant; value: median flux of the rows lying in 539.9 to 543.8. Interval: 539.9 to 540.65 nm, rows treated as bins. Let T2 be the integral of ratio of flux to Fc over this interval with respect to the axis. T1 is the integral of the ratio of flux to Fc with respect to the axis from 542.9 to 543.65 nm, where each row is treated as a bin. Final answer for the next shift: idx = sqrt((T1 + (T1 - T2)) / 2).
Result 0.59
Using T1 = 0.731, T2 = 0.76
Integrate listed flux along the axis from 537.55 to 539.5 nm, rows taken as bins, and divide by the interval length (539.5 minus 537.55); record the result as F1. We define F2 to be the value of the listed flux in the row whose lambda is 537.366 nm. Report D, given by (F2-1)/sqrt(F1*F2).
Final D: 0.906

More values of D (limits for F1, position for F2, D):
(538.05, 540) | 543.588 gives 0.873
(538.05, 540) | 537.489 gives 0.904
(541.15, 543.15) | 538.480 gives 0.864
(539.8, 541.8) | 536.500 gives 0.930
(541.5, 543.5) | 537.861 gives 0.924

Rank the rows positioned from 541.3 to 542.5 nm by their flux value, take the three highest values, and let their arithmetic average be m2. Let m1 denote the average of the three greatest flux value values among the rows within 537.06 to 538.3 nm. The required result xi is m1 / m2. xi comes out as 1.06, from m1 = 9.1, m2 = 8.57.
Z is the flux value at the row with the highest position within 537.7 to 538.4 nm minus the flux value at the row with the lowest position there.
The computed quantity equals -0.2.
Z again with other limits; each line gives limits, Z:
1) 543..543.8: -0.1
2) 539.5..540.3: 1.0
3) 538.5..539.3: -0.9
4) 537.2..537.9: 0.3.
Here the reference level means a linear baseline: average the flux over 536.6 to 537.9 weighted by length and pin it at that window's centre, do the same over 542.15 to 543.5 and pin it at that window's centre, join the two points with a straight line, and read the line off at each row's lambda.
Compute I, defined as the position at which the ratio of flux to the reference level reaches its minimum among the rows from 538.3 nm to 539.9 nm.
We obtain 539.473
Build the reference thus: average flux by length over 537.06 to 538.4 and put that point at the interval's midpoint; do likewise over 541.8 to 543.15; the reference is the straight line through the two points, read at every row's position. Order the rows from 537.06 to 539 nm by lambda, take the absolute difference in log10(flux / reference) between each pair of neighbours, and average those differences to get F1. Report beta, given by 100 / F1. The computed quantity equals 3263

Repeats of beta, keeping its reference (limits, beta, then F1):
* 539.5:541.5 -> 2768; 0.036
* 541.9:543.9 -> 3605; 0.028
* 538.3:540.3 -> 3026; 0.033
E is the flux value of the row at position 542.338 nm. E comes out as 8.38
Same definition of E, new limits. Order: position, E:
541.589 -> 8.208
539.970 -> 8.616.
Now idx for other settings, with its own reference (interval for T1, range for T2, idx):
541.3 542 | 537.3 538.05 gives 0.53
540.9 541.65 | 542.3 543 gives 0.62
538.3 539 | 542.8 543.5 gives 0.62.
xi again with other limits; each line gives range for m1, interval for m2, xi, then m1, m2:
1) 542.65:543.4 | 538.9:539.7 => 0.94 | 8.2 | 8.73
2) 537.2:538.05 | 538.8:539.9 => 1.01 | 8.9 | 8.78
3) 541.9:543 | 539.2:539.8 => 0.95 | 8.3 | 8.71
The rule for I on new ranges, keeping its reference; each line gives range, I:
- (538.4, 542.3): 540.343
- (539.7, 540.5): 540.343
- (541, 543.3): 541.464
